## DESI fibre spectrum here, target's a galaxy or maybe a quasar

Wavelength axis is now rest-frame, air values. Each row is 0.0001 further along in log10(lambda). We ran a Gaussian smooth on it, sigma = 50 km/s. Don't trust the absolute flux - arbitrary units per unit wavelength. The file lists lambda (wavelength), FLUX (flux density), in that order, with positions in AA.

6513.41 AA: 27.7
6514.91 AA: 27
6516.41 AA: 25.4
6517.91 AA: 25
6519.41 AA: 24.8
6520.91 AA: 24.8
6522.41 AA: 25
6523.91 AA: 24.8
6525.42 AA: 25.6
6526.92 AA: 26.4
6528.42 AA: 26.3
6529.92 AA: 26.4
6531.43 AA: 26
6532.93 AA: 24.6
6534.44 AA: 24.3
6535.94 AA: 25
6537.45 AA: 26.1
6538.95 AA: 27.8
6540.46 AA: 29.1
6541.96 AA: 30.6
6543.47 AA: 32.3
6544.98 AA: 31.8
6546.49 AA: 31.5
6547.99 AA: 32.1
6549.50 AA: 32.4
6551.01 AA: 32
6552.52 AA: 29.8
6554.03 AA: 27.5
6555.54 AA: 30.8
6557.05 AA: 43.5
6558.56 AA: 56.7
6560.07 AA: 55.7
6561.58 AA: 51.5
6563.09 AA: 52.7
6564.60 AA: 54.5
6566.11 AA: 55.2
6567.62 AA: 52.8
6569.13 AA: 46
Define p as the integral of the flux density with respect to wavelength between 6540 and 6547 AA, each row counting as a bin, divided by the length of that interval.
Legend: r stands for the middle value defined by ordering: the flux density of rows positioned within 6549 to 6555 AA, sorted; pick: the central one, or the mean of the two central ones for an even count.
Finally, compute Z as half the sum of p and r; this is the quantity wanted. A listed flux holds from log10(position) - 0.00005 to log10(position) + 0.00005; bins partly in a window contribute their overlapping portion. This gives 31.0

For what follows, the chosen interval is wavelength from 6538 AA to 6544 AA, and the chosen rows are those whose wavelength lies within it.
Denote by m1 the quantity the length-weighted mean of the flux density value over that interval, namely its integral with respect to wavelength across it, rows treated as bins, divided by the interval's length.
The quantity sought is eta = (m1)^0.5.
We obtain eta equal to 5.45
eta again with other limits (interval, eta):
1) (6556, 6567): 7.23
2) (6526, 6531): 5.13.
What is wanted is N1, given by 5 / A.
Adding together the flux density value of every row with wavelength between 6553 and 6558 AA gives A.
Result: 0.05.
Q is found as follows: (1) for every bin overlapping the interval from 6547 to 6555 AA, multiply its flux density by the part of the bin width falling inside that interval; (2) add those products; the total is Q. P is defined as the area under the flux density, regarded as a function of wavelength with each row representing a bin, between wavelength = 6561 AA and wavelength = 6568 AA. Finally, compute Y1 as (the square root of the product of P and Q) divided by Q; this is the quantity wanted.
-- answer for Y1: 1.23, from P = 374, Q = 246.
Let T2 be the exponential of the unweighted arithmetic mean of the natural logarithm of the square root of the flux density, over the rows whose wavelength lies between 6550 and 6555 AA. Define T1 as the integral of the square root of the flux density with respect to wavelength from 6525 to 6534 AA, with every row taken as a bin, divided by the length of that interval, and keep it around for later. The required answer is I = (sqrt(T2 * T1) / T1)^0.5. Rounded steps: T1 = 5.08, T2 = 5.5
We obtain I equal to 1.02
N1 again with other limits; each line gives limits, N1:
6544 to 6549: 0.05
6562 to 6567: 0.03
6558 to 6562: 0.03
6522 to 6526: 0.07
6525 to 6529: 0.06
